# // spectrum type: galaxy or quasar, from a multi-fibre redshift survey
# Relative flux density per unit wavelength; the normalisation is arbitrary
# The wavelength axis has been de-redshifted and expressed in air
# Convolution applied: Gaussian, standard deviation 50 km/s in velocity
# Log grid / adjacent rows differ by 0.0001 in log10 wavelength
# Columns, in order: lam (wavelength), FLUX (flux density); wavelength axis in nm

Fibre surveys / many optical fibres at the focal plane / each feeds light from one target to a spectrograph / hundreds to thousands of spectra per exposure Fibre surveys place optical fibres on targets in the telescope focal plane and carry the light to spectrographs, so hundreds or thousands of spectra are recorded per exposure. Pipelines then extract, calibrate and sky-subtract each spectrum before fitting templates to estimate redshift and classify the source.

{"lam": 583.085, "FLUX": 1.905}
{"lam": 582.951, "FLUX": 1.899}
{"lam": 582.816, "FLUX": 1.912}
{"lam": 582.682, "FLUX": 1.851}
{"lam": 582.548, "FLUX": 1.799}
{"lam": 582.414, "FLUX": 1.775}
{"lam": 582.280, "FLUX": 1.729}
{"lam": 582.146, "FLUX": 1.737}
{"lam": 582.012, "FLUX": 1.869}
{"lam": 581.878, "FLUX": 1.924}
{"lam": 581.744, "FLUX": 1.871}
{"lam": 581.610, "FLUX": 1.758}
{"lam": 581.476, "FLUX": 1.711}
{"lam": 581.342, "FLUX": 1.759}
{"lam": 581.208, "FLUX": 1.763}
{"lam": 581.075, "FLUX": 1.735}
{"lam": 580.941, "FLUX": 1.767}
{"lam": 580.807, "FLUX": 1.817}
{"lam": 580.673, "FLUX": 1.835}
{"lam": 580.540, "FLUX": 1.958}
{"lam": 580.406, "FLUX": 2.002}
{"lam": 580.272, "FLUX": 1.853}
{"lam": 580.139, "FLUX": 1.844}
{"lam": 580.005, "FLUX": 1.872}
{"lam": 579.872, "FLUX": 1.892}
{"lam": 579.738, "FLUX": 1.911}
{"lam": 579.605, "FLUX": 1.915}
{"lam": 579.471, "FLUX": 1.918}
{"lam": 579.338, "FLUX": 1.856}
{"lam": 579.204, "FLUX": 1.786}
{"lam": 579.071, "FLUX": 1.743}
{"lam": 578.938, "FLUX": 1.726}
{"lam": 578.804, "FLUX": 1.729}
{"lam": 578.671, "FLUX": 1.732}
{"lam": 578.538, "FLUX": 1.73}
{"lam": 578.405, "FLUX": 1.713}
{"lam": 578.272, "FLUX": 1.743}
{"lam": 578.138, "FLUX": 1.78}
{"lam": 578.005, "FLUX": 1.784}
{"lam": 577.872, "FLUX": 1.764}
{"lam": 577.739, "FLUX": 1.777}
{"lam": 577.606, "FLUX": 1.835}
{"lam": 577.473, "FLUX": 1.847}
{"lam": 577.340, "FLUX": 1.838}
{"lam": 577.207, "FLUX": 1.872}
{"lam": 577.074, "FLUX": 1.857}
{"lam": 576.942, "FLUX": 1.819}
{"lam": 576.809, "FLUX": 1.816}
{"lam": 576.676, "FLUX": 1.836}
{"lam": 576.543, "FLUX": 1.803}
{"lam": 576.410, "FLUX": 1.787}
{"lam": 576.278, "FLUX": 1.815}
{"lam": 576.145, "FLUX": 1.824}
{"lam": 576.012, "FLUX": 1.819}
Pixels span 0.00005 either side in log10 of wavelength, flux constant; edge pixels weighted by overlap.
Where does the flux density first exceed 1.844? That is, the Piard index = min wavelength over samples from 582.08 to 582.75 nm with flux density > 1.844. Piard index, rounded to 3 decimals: 582.682 nm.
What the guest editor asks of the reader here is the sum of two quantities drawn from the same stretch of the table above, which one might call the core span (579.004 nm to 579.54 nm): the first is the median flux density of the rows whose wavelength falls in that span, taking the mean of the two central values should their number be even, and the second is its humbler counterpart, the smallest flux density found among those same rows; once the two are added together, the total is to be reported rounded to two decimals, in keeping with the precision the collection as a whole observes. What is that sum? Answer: 3.56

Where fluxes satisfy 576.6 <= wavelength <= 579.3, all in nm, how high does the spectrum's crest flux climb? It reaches 1.872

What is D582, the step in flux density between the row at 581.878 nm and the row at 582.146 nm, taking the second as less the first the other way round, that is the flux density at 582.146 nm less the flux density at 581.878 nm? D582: -0.187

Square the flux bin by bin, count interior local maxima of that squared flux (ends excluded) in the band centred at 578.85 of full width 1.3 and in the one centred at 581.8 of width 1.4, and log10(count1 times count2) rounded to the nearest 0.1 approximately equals 0.0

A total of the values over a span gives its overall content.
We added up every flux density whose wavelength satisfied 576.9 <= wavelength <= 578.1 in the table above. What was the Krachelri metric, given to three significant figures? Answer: 16.4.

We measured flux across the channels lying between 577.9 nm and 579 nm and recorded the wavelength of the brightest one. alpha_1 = 578.005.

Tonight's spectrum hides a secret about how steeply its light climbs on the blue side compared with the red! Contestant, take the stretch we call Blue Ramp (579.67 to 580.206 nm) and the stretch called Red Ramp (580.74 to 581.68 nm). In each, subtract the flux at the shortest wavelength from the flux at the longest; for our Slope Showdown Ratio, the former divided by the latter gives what 1.1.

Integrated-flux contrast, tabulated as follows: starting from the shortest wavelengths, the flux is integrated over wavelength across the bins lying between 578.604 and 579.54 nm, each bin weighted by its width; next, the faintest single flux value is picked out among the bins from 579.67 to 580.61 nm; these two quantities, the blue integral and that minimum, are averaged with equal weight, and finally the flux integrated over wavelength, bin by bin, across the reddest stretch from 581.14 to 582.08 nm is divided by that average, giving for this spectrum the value 0.97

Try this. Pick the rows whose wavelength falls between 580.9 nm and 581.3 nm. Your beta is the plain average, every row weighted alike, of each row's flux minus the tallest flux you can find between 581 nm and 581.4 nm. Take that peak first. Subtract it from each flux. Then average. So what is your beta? -0.01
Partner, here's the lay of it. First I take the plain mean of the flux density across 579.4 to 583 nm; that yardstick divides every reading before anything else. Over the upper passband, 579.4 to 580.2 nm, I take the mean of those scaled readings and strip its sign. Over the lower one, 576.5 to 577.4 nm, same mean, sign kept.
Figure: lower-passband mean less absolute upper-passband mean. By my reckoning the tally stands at -0.031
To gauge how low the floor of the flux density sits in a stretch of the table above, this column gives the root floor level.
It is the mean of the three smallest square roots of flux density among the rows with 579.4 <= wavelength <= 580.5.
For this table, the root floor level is 1.36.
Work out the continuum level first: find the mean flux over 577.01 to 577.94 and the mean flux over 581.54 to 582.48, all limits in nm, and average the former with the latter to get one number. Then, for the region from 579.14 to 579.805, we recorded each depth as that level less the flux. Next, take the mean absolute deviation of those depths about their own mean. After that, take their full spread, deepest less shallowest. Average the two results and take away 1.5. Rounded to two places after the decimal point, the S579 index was -1.41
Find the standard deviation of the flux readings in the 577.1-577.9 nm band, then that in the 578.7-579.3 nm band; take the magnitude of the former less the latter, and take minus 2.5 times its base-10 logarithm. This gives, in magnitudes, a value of 4.6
